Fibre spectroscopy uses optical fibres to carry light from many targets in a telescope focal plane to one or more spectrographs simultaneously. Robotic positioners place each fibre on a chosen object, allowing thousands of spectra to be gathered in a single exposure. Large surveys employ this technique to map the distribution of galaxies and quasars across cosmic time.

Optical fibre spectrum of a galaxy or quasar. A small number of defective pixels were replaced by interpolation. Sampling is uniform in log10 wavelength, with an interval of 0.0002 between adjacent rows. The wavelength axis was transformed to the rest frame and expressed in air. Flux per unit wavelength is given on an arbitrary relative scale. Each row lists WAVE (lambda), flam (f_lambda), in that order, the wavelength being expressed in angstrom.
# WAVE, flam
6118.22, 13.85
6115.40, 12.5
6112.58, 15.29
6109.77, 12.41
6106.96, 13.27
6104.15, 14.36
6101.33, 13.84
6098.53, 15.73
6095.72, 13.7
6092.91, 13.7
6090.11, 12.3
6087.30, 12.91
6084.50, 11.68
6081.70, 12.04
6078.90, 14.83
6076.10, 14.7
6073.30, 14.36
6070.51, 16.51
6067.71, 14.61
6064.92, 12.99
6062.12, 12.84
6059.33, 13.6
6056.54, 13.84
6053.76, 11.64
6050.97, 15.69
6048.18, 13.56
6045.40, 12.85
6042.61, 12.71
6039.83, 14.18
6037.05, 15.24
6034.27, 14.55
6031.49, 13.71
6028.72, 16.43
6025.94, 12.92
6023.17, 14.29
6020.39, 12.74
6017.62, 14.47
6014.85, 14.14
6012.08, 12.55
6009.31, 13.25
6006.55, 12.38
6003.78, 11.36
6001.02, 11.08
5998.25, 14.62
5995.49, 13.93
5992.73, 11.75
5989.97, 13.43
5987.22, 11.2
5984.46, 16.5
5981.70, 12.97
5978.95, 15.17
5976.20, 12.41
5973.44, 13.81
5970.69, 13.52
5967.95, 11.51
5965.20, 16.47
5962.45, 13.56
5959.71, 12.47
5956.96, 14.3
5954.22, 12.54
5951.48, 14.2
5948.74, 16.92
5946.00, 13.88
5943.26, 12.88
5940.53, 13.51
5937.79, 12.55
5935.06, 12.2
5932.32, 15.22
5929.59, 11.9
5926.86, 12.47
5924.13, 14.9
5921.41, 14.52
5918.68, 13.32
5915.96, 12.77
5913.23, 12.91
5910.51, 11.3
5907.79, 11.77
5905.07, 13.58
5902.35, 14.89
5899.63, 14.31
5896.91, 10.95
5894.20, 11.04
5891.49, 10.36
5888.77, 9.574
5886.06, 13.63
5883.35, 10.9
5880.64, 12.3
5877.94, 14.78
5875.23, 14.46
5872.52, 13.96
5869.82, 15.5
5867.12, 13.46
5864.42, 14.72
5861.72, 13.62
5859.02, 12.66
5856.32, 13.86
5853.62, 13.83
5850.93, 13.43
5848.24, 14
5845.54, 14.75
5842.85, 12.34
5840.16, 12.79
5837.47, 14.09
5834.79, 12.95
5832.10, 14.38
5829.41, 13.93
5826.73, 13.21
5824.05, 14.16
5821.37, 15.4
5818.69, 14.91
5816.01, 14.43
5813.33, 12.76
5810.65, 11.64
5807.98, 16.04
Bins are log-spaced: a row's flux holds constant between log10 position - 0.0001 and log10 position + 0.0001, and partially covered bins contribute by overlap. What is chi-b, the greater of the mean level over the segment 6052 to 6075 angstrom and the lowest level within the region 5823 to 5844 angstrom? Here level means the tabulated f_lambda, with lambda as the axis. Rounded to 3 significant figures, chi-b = 13.8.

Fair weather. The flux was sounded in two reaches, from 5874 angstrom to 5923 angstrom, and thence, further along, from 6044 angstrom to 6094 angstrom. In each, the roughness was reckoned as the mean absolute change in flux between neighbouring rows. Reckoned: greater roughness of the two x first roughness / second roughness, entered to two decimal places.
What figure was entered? 1.44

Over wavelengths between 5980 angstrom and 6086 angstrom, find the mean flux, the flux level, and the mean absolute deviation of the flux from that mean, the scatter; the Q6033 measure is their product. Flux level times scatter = 16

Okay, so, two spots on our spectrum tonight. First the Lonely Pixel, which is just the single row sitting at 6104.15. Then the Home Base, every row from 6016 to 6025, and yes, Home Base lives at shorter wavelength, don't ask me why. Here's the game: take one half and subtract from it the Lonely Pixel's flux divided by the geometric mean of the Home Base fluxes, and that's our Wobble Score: -0.54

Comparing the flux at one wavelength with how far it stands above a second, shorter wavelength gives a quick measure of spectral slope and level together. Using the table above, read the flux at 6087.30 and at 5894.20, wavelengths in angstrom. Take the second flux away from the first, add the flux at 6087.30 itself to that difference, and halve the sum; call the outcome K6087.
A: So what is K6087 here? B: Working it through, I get 7.4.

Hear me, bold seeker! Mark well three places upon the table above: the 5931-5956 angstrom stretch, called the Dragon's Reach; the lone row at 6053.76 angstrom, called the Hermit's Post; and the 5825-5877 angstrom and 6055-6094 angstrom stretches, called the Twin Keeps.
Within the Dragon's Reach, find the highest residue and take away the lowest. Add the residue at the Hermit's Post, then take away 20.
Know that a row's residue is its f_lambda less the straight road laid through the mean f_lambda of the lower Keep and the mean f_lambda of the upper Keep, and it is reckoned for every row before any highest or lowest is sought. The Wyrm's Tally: -17.3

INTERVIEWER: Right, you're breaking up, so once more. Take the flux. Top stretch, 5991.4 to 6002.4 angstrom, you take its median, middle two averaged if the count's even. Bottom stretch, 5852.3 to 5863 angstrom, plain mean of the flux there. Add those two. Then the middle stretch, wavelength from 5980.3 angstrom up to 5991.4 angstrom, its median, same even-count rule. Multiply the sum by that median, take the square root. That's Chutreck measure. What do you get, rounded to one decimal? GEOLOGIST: 18.6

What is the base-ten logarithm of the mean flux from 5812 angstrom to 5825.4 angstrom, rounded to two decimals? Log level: 1.16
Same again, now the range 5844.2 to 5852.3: 1.15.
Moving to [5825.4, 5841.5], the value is 1.13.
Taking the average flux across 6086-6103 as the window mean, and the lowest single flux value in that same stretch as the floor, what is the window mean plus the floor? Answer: 26.0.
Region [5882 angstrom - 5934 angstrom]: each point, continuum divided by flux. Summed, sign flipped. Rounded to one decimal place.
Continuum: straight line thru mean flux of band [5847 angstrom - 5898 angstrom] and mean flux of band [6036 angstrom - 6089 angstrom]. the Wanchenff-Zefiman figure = -20.1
